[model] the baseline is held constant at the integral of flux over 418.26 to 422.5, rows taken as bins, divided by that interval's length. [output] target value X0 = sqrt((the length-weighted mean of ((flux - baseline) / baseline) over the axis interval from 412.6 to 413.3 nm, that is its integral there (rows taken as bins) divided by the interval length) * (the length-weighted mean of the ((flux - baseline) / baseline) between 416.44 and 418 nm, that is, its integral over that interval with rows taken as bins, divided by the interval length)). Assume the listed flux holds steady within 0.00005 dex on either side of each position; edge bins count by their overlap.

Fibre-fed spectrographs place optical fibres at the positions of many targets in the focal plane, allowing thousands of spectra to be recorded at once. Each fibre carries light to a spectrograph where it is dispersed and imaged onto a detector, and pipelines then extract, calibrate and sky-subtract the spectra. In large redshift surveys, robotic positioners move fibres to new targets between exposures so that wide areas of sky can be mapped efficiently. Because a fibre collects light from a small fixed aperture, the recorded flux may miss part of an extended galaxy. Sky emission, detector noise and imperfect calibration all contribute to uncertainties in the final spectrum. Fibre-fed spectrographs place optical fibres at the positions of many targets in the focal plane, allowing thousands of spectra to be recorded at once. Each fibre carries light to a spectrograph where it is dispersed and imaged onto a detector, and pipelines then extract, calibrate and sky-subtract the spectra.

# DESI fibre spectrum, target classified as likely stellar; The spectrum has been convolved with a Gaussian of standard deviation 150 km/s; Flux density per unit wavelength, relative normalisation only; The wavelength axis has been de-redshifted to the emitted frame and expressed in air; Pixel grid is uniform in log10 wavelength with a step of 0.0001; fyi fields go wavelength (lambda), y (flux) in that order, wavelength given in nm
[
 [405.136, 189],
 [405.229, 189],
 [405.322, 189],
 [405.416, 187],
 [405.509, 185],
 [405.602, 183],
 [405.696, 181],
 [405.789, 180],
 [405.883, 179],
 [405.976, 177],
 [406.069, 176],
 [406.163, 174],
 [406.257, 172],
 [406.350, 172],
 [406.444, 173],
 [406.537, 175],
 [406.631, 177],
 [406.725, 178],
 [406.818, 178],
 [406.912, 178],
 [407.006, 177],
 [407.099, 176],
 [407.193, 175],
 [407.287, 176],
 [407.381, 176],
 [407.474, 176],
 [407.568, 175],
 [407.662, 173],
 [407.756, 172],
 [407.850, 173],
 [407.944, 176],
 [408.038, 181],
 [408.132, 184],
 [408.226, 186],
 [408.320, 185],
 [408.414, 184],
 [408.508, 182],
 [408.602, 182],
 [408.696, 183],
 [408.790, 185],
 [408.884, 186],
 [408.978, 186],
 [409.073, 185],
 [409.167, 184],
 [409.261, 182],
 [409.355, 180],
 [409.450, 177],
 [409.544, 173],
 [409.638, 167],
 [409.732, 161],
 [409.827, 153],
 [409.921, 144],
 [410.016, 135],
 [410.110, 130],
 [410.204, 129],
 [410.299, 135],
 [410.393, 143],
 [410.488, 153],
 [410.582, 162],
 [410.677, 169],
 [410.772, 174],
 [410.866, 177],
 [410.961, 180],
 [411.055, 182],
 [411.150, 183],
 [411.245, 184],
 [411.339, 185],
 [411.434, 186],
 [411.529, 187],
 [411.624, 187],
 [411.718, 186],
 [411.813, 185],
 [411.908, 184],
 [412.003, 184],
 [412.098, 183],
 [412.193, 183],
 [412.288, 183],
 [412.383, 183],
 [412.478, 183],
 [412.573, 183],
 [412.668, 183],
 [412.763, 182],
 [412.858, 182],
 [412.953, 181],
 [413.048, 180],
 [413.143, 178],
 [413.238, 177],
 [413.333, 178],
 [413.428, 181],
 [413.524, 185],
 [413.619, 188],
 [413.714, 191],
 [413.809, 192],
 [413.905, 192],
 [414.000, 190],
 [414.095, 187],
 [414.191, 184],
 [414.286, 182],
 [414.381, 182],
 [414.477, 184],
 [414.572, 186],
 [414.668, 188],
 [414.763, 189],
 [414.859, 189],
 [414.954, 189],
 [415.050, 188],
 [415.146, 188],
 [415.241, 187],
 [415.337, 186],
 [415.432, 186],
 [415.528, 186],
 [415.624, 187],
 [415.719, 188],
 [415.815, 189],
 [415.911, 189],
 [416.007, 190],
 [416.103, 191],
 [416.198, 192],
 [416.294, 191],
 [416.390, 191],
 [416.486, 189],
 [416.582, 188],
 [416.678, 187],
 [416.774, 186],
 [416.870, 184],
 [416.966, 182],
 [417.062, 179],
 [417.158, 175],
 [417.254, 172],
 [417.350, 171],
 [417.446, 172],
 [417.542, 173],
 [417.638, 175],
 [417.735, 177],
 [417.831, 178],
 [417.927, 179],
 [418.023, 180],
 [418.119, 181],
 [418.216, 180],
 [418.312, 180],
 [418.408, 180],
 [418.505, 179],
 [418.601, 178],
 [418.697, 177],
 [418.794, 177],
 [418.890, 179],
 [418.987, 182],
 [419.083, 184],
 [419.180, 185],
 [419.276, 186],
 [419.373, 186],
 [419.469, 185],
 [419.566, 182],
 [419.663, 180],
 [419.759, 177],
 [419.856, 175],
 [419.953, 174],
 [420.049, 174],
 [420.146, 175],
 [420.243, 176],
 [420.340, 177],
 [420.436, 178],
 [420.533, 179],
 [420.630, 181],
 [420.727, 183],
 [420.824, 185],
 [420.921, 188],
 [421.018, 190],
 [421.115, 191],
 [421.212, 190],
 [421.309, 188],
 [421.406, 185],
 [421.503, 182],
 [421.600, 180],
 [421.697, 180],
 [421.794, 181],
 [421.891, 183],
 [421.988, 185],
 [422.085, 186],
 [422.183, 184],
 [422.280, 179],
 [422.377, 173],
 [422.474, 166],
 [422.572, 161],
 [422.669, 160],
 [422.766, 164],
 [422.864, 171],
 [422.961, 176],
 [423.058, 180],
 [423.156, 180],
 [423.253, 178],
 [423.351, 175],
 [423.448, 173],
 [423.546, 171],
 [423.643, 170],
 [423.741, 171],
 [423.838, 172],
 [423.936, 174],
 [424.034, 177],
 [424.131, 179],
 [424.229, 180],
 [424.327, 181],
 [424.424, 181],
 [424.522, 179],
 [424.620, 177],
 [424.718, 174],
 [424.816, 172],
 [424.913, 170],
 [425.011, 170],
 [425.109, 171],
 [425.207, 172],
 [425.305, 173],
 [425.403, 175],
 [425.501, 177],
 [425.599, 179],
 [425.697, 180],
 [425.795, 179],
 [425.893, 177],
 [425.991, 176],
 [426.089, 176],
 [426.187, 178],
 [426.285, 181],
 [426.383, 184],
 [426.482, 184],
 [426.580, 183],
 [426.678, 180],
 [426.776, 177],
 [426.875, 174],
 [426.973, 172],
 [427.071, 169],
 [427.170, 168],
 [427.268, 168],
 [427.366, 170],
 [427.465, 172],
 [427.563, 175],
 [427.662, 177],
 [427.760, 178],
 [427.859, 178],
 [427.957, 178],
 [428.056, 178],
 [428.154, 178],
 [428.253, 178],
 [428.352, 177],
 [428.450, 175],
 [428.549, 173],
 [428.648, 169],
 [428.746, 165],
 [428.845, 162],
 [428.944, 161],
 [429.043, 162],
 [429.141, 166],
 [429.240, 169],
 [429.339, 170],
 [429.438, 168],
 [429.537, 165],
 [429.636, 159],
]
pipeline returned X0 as 0.006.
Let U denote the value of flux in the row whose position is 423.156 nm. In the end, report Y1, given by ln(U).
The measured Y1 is 5.19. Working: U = 180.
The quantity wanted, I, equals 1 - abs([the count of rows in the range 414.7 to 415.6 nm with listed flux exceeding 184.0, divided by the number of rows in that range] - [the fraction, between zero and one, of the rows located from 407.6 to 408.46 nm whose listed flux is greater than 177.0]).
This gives 0.6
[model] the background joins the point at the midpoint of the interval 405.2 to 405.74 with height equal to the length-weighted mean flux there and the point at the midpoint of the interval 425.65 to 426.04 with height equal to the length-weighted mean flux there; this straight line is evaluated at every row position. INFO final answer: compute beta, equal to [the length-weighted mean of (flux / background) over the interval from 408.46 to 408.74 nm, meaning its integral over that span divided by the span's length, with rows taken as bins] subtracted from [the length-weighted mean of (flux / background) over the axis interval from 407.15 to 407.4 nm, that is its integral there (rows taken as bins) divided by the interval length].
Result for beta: -0.04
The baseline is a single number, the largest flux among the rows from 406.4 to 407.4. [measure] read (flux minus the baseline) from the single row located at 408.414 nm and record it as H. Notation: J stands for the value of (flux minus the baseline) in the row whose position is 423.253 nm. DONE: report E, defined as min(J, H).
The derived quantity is 0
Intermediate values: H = 6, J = 0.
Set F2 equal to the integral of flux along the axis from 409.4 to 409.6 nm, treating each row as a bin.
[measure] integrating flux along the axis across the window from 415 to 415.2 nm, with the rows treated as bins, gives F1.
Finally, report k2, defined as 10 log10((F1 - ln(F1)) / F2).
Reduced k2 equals -0.1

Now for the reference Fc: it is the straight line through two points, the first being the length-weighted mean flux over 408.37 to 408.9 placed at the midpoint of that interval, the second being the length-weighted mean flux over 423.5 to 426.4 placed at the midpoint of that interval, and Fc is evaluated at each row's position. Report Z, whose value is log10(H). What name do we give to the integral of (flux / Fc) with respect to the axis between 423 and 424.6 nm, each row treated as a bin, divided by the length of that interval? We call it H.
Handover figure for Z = 0.000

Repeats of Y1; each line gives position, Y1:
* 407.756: 5.15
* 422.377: 5.15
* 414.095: 5.23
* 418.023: 5.19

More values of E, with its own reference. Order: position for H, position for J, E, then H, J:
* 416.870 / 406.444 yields -5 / 6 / -5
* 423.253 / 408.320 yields 0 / 0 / 7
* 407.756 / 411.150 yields -6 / -6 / 5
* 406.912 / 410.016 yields -43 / 0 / -43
